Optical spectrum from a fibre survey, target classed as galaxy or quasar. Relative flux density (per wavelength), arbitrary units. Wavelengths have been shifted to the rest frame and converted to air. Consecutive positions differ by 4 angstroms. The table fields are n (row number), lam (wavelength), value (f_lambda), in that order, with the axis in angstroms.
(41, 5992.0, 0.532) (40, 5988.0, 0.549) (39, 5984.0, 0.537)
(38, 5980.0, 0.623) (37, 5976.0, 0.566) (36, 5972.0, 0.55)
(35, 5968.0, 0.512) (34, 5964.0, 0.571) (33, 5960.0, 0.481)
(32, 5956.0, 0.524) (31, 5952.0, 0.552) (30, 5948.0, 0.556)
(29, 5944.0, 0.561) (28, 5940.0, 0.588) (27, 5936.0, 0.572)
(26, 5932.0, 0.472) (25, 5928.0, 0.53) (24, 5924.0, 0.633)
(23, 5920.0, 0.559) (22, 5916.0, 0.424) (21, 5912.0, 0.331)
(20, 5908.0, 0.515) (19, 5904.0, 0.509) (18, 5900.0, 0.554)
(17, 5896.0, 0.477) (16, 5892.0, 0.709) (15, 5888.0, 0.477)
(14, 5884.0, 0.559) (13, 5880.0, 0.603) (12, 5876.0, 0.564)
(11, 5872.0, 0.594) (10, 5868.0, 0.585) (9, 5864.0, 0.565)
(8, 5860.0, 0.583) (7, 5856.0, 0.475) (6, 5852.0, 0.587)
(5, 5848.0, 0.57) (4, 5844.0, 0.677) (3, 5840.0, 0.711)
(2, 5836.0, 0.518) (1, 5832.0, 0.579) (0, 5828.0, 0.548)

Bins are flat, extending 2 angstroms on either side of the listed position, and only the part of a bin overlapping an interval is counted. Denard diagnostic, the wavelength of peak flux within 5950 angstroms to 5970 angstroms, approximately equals 5964.0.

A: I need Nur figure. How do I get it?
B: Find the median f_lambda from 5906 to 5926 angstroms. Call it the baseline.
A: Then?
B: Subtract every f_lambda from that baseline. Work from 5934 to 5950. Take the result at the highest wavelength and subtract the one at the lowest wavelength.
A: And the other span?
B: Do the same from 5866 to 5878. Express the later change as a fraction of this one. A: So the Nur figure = 0.8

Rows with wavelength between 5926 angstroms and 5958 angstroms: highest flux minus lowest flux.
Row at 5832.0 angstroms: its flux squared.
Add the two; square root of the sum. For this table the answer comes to 0.67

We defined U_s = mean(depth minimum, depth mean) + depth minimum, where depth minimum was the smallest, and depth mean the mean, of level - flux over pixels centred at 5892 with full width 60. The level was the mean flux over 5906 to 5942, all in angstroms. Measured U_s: -0.30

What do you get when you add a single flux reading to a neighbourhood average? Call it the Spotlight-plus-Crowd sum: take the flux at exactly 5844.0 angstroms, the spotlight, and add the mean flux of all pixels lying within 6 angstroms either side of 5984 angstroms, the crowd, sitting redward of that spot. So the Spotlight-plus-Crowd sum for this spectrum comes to 1.25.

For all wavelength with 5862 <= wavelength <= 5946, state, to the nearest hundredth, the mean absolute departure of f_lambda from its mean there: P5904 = 0.06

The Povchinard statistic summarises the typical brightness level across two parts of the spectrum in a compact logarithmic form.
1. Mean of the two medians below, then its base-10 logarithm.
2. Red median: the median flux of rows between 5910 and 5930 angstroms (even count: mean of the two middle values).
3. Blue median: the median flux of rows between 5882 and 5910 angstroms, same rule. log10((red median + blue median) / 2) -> -0.28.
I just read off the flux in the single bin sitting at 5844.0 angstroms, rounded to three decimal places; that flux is 0.677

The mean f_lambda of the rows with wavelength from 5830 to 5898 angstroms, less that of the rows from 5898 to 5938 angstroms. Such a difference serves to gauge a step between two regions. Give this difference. 0.07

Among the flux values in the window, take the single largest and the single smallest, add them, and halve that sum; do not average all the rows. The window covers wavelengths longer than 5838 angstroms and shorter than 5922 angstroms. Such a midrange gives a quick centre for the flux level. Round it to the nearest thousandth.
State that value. 0.521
